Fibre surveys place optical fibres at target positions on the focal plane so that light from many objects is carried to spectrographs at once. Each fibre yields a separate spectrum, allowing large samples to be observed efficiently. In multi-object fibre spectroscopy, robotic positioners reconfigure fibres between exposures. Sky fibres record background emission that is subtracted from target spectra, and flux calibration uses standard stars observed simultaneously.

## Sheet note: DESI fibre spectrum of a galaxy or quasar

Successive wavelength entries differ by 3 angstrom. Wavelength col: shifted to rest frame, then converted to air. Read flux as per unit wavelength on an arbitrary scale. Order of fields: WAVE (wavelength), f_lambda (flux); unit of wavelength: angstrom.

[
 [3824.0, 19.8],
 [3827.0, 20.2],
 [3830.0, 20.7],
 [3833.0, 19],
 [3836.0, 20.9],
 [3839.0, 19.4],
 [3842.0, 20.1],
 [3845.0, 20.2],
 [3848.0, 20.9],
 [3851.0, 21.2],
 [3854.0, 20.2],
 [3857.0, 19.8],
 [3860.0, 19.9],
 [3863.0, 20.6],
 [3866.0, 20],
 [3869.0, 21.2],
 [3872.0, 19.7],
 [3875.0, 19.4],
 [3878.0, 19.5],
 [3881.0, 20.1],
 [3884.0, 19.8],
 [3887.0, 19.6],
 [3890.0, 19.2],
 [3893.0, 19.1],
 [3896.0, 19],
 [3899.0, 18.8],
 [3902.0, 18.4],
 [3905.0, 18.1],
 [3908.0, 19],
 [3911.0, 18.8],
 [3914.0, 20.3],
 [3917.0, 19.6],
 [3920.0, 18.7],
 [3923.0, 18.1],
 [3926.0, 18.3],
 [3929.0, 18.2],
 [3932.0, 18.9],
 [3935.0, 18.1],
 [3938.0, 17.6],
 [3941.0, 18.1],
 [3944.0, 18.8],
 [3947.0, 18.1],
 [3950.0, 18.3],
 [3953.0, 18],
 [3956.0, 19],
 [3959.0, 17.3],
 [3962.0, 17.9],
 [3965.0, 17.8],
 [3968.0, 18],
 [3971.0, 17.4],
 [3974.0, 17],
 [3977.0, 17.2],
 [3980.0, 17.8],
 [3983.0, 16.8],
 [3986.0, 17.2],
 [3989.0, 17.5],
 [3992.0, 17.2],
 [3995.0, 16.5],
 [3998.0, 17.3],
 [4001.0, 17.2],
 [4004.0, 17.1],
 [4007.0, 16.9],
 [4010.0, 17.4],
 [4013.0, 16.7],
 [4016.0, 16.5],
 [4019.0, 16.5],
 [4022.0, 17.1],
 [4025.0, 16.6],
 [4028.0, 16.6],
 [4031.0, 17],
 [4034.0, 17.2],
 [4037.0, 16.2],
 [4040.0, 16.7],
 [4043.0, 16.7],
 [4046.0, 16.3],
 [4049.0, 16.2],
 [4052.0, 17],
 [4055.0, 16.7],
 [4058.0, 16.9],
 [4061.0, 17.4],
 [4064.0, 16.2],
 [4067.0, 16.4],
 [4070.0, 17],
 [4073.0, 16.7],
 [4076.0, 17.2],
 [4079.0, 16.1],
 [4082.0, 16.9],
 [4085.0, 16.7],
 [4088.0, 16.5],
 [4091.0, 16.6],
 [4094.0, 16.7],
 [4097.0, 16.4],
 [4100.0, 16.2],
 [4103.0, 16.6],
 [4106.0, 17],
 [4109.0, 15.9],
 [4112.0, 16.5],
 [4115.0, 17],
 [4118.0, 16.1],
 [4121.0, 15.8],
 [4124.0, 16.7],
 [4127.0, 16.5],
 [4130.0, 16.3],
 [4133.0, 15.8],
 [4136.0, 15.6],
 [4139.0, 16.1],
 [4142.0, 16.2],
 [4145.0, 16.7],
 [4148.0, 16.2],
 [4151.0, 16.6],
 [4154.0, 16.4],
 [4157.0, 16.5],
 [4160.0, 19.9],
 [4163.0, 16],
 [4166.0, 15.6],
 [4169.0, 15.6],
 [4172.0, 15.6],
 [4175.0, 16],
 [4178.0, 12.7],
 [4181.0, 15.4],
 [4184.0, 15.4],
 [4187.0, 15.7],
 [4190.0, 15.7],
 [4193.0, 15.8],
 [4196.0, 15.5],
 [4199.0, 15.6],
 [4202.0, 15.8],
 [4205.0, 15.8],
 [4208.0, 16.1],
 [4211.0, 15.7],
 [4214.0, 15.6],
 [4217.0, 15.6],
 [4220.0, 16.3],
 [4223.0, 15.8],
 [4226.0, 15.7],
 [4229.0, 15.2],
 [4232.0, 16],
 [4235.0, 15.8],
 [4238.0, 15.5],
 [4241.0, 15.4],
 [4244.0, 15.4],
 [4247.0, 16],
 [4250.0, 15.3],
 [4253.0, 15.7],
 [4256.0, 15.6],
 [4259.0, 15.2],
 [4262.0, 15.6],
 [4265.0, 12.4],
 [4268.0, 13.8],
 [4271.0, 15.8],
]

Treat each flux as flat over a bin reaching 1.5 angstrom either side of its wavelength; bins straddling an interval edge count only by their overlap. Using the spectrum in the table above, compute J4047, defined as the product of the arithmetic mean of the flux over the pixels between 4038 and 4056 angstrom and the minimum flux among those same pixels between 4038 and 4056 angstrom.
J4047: 269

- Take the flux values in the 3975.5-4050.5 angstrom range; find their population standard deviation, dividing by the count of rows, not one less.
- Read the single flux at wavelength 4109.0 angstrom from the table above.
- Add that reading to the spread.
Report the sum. 16.3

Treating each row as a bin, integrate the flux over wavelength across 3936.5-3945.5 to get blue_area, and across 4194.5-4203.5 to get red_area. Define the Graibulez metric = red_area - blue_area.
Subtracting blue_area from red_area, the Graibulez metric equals -23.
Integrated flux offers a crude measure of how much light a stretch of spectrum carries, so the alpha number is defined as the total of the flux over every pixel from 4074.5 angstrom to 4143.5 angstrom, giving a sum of 377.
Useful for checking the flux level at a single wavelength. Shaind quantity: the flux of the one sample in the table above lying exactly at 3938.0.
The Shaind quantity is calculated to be 17.6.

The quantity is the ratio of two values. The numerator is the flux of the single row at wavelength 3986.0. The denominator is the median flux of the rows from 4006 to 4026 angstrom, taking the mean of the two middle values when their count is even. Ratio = 1.03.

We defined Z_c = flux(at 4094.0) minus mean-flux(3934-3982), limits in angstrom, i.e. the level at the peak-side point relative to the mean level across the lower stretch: -1.2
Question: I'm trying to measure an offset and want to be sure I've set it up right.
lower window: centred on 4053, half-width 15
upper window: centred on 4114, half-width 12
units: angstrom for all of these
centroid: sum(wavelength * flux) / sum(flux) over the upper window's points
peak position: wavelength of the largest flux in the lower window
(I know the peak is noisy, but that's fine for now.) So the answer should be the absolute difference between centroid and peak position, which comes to 52.5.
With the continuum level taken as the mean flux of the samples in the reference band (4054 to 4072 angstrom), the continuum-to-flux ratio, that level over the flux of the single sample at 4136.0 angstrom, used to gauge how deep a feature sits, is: 1.07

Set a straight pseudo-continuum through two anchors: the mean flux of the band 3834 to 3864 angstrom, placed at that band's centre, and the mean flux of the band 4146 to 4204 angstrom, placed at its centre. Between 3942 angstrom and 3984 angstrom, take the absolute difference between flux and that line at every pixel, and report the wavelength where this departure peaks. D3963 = 3983.0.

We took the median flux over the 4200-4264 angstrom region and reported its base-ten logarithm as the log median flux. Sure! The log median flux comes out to 1.20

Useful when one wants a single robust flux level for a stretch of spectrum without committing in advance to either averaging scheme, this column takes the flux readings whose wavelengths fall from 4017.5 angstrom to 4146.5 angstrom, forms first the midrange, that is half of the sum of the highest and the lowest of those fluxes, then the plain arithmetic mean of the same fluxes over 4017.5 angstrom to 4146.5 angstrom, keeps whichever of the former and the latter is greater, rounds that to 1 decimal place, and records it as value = 16.5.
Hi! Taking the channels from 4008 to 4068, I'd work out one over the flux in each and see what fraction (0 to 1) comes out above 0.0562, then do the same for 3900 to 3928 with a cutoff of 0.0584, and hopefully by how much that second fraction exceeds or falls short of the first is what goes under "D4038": -1.00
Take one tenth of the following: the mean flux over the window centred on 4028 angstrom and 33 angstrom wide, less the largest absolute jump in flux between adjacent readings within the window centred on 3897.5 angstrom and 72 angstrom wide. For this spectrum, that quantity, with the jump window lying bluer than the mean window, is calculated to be 1.52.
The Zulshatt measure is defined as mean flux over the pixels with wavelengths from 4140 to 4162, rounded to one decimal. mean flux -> 16.9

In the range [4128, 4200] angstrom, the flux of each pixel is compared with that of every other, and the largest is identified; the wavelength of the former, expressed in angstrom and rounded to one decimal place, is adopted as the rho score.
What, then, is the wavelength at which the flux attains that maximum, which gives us 4160.0 angstrom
